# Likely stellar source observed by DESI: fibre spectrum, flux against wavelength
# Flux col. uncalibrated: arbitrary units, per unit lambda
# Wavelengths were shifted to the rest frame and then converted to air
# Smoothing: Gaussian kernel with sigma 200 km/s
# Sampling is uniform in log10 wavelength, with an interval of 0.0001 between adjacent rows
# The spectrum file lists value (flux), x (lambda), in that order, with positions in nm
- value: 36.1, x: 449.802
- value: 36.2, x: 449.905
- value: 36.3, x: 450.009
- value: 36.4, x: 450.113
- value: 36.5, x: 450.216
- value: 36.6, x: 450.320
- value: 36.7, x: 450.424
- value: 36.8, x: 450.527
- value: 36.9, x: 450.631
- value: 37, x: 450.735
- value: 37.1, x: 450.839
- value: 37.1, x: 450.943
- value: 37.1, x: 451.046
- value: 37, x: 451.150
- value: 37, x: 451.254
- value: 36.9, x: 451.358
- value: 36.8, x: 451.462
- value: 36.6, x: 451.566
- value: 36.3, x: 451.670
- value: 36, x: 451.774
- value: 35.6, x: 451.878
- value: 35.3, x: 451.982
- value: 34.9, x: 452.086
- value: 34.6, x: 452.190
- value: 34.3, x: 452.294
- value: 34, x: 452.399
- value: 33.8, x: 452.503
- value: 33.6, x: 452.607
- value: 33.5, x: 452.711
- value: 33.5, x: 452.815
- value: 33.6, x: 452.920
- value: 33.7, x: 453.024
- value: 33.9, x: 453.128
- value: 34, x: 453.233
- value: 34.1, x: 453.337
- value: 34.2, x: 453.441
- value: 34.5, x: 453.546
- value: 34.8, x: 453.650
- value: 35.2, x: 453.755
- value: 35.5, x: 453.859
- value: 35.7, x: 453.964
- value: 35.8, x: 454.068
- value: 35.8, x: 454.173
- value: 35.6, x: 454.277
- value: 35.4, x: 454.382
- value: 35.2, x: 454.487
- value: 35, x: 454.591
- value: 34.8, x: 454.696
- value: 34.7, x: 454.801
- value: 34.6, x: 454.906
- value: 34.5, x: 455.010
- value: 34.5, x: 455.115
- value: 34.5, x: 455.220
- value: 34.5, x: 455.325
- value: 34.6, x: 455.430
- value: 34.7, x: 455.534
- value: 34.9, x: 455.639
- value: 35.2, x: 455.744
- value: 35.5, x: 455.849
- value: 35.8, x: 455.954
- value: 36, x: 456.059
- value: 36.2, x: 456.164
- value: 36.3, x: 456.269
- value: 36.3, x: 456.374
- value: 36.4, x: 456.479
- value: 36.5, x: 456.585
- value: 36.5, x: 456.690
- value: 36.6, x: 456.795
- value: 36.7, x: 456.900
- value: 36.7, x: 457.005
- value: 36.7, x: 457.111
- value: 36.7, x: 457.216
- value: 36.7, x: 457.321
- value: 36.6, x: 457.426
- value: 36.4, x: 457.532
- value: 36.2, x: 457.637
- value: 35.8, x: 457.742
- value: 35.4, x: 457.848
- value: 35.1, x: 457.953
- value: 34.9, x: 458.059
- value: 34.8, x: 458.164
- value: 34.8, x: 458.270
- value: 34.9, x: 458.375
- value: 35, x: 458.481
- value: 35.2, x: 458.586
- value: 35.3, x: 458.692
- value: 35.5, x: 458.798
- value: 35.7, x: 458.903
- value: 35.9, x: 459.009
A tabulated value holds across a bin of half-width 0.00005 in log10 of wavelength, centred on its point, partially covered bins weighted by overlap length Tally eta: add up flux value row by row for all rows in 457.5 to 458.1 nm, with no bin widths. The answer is 214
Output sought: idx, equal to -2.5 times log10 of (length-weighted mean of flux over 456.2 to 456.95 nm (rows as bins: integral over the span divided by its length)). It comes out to -3.90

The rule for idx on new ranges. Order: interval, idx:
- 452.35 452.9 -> -3.82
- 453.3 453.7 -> -3.84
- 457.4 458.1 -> -3.88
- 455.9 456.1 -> -3.89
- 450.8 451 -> -3.93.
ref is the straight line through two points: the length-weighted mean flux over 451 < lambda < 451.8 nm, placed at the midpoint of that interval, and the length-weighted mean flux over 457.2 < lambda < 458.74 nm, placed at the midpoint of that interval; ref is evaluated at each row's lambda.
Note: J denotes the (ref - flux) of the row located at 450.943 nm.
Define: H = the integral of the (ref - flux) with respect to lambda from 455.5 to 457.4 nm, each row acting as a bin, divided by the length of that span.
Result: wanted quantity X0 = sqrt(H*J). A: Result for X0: 0.3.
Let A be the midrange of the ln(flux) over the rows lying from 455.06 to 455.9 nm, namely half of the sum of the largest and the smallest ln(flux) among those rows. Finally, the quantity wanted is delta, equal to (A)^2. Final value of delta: 12.64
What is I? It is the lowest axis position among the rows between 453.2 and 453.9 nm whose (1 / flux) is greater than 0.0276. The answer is 453.233 nm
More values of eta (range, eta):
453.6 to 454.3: 248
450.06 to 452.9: 968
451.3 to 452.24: 323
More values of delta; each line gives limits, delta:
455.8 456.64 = 12.84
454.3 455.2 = 12.63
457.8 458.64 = 12.66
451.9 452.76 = 12.52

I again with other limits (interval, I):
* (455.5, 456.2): 455.534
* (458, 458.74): 458.059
